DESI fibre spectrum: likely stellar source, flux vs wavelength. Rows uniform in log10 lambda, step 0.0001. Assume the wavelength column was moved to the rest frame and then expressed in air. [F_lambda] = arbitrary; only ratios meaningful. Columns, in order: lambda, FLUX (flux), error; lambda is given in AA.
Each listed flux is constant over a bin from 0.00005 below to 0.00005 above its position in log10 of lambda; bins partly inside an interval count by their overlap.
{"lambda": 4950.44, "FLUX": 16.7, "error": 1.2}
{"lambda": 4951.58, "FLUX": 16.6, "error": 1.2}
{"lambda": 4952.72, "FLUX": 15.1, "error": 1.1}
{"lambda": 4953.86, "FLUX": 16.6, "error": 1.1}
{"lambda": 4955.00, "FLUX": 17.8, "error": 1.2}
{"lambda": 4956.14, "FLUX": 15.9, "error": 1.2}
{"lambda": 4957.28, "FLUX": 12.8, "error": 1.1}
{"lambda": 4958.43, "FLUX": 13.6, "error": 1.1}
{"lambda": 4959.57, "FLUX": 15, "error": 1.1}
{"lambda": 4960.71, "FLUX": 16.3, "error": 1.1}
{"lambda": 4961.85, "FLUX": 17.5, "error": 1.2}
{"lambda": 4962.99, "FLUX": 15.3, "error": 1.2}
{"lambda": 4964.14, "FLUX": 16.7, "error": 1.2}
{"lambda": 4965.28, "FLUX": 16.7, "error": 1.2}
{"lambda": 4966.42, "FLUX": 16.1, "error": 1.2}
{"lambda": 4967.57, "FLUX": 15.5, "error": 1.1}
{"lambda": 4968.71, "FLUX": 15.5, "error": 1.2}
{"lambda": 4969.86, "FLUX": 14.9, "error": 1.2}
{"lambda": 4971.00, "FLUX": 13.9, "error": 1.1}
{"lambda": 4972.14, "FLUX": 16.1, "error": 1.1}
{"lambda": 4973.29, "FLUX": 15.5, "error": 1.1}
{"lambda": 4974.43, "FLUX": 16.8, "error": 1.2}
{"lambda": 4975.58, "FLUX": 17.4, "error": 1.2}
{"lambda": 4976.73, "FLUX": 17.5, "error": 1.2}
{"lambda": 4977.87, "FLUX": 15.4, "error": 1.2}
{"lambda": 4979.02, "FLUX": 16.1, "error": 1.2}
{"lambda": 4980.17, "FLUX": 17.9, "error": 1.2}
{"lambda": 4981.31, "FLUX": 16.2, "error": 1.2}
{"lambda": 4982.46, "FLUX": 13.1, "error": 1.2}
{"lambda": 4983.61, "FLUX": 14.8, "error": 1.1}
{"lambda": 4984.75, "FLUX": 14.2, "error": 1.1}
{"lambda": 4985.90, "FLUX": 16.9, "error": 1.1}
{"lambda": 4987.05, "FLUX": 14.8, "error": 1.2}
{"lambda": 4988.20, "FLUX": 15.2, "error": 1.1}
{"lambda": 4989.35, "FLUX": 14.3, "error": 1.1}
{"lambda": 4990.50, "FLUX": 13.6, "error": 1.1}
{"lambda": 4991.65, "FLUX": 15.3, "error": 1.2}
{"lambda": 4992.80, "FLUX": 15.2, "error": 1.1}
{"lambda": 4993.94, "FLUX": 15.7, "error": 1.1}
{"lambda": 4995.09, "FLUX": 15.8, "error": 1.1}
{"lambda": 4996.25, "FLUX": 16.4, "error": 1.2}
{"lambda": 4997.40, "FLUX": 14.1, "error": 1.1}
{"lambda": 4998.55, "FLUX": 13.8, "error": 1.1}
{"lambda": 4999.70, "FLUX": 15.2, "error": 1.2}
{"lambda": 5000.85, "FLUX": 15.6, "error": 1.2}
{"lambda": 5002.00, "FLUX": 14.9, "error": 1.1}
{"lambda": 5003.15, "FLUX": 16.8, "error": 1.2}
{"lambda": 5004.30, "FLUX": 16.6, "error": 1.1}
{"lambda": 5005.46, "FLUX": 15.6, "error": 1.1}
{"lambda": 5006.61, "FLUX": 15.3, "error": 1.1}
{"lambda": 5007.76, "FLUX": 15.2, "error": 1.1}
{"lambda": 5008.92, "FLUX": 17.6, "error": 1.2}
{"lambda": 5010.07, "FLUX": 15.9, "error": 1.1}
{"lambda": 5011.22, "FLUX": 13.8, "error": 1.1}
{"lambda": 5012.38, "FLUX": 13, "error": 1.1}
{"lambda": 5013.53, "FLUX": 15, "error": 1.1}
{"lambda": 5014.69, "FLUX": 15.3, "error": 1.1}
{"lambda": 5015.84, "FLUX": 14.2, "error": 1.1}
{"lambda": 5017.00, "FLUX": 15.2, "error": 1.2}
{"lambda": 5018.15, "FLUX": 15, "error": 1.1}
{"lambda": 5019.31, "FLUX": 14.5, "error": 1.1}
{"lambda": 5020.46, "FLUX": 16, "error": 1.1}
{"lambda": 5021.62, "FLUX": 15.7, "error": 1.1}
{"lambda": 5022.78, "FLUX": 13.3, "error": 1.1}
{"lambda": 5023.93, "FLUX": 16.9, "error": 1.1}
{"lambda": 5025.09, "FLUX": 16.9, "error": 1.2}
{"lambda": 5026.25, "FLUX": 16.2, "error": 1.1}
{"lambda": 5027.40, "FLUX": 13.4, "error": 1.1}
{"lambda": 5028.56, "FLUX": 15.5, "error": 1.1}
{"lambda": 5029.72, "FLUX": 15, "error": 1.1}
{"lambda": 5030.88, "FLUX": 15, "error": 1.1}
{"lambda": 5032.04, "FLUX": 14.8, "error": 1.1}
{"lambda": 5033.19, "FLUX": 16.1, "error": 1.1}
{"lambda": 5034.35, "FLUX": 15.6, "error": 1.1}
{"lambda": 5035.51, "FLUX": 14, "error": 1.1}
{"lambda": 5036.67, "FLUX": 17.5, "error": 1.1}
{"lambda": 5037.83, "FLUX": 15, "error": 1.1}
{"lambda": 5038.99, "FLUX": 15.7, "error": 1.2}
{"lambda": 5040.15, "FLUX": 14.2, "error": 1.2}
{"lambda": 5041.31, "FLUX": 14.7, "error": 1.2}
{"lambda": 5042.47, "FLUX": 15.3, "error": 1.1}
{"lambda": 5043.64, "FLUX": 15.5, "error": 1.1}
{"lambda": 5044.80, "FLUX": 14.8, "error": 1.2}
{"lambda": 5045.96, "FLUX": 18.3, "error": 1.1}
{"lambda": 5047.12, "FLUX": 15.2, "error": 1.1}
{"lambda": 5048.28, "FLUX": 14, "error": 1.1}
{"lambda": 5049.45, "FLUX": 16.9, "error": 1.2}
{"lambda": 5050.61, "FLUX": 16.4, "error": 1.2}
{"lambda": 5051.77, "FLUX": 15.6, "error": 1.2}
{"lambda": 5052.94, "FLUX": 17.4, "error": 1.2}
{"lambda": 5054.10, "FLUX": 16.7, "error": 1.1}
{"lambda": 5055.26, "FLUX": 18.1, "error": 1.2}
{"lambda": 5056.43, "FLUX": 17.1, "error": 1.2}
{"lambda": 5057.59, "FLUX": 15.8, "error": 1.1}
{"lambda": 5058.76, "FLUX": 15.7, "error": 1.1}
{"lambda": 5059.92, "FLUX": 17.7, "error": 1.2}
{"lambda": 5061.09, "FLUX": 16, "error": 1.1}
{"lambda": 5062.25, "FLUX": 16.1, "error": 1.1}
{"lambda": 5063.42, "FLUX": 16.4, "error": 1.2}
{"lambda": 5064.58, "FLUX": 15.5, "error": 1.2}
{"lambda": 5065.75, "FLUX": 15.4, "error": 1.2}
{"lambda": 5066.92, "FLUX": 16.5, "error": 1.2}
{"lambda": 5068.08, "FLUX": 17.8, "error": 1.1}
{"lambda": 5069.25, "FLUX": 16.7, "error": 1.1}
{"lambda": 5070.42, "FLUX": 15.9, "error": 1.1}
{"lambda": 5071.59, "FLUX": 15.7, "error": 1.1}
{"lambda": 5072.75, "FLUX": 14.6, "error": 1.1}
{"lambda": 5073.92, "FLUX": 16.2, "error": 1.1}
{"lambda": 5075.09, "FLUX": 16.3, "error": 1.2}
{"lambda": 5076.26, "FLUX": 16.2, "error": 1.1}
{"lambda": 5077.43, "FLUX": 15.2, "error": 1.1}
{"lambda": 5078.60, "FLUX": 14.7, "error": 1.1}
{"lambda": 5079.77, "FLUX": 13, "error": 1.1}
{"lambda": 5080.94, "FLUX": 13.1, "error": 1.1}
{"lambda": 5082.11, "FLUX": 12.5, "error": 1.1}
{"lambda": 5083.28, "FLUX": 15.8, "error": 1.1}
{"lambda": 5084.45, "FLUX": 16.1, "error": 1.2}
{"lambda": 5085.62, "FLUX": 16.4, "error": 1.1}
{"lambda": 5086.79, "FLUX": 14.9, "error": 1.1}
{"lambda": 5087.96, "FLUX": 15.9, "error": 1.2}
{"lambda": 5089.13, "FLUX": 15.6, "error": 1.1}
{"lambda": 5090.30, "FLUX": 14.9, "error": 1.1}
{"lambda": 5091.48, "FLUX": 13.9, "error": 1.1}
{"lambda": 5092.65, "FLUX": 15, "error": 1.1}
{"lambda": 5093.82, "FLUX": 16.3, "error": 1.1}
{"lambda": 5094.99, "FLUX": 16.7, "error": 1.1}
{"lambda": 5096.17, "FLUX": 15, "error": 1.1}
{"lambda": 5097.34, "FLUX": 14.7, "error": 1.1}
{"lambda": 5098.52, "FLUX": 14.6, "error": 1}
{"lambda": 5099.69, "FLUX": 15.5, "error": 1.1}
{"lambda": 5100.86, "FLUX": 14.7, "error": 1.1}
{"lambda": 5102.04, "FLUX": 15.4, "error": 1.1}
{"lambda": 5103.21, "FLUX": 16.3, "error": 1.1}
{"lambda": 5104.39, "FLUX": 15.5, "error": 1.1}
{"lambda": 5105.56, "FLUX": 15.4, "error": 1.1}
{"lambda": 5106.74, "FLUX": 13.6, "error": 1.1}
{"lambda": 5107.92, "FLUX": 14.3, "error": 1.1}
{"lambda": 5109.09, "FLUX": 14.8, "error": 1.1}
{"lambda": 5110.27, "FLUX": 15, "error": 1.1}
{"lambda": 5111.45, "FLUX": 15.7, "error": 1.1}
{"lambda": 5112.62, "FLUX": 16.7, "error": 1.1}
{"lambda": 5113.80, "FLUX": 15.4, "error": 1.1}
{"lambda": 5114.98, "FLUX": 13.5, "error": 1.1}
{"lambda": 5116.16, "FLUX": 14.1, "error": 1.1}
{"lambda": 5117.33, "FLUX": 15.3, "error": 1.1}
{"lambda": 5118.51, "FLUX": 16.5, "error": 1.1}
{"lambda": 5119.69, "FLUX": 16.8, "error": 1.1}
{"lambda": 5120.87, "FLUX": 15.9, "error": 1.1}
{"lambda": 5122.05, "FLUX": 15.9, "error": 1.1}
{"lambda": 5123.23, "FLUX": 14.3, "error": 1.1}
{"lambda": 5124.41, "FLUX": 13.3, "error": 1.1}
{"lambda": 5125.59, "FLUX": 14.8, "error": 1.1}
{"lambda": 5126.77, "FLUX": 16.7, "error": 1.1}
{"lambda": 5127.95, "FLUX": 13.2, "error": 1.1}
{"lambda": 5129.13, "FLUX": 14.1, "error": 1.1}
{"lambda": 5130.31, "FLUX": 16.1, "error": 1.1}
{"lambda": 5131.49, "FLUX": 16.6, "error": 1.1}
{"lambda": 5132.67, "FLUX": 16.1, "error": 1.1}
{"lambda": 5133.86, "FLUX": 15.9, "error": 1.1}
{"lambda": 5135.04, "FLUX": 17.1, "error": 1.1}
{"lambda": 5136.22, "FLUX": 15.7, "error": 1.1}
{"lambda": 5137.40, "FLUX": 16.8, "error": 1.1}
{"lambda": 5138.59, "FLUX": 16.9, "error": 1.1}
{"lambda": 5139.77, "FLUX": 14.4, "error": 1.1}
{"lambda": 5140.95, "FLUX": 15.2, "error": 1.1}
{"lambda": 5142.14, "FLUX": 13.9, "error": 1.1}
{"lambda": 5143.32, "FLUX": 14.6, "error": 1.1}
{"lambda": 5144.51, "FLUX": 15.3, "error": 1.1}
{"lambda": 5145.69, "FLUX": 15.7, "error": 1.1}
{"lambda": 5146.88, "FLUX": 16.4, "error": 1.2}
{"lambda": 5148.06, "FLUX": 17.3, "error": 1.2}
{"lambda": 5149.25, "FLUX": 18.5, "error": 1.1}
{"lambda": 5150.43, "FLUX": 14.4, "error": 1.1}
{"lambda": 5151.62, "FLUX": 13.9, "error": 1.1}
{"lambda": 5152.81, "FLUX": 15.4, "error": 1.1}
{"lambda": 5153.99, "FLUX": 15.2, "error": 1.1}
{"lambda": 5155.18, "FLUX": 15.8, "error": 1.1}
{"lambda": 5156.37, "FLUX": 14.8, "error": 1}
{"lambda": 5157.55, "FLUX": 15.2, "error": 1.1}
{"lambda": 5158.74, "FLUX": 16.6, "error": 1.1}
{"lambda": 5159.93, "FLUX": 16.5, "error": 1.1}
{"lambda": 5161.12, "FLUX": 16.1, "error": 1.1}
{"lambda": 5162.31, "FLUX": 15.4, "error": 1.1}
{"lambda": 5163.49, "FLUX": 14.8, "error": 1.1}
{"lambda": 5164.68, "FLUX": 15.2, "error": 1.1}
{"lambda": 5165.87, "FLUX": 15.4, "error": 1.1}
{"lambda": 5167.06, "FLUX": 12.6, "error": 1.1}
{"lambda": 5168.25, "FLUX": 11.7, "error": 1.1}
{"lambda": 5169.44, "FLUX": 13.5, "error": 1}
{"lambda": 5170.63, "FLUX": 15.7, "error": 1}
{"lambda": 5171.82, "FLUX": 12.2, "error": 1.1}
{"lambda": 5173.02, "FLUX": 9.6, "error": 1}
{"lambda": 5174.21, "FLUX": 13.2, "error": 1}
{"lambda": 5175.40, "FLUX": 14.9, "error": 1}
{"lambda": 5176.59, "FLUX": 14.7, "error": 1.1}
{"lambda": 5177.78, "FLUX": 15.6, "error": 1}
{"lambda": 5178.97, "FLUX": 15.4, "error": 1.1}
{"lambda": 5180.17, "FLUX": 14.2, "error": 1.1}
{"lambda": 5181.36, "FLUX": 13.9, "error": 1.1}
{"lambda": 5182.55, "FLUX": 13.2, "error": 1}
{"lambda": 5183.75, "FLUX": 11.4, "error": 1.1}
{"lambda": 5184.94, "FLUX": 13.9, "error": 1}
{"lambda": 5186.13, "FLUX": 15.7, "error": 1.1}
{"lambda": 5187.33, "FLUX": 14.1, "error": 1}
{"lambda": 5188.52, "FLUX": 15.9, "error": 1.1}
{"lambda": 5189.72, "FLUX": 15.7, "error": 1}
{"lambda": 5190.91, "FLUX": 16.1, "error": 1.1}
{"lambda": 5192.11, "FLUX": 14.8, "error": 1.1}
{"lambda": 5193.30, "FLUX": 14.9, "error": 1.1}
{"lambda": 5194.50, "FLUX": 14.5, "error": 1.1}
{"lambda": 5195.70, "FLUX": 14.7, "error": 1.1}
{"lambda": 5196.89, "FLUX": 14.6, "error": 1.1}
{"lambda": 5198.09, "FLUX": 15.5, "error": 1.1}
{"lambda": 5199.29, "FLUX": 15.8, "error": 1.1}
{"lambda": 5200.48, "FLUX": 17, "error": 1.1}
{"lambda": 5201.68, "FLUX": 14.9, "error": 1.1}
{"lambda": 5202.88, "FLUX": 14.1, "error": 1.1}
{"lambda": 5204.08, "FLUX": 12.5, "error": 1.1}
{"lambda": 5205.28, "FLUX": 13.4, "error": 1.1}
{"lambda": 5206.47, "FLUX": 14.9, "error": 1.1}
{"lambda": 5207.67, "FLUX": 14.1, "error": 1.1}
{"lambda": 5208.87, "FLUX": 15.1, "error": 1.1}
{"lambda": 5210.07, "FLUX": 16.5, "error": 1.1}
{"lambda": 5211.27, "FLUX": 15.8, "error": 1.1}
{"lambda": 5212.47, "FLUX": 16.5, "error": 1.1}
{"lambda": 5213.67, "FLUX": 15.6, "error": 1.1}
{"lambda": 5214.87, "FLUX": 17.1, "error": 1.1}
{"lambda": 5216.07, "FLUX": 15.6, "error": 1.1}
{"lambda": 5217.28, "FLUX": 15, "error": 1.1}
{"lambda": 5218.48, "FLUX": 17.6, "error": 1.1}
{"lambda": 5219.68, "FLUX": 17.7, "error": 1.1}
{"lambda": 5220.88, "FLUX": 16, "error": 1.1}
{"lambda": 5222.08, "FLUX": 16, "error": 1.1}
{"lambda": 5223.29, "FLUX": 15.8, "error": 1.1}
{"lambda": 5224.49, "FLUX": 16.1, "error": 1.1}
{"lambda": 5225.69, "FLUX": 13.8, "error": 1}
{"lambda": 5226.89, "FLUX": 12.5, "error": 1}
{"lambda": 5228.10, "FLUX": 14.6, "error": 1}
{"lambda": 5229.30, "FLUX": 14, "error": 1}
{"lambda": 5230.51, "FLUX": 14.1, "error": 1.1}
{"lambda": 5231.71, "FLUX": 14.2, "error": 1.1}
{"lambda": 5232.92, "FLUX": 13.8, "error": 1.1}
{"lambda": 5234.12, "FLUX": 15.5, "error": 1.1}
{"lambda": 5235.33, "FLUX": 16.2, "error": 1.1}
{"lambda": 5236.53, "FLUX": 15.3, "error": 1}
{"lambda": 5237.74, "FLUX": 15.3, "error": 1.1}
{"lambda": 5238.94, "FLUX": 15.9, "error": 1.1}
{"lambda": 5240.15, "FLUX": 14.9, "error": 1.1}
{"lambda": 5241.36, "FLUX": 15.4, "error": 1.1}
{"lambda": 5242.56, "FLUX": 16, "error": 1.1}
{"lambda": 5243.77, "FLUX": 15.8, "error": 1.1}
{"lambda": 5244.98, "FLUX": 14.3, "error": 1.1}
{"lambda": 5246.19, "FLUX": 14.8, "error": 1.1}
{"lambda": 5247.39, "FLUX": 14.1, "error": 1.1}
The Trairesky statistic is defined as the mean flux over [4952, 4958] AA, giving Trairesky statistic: 15.6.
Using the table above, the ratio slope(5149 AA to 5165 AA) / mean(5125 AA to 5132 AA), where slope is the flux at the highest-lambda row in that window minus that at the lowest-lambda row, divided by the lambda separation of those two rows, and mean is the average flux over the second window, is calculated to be -0.014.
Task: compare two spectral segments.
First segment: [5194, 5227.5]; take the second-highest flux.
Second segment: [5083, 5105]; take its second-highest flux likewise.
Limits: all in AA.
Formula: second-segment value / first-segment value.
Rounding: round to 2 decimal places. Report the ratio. 0.93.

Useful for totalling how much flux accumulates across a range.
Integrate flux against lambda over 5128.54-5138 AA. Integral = 152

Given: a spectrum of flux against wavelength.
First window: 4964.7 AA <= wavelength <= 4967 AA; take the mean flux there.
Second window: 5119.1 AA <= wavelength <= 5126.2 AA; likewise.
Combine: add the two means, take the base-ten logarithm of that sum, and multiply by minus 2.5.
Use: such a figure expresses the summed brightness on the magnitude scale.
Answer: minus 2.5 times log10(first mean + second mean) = -3.75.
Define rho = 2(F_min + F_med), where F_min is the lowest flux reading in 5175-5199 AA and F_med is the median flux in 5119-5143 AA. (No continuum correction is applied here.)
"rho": 54.6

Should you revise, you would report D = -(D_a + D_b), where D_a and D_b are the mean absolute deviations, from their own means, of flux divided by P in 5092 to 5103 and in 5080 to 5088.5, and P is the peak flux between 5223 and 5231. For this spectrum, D -0.114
